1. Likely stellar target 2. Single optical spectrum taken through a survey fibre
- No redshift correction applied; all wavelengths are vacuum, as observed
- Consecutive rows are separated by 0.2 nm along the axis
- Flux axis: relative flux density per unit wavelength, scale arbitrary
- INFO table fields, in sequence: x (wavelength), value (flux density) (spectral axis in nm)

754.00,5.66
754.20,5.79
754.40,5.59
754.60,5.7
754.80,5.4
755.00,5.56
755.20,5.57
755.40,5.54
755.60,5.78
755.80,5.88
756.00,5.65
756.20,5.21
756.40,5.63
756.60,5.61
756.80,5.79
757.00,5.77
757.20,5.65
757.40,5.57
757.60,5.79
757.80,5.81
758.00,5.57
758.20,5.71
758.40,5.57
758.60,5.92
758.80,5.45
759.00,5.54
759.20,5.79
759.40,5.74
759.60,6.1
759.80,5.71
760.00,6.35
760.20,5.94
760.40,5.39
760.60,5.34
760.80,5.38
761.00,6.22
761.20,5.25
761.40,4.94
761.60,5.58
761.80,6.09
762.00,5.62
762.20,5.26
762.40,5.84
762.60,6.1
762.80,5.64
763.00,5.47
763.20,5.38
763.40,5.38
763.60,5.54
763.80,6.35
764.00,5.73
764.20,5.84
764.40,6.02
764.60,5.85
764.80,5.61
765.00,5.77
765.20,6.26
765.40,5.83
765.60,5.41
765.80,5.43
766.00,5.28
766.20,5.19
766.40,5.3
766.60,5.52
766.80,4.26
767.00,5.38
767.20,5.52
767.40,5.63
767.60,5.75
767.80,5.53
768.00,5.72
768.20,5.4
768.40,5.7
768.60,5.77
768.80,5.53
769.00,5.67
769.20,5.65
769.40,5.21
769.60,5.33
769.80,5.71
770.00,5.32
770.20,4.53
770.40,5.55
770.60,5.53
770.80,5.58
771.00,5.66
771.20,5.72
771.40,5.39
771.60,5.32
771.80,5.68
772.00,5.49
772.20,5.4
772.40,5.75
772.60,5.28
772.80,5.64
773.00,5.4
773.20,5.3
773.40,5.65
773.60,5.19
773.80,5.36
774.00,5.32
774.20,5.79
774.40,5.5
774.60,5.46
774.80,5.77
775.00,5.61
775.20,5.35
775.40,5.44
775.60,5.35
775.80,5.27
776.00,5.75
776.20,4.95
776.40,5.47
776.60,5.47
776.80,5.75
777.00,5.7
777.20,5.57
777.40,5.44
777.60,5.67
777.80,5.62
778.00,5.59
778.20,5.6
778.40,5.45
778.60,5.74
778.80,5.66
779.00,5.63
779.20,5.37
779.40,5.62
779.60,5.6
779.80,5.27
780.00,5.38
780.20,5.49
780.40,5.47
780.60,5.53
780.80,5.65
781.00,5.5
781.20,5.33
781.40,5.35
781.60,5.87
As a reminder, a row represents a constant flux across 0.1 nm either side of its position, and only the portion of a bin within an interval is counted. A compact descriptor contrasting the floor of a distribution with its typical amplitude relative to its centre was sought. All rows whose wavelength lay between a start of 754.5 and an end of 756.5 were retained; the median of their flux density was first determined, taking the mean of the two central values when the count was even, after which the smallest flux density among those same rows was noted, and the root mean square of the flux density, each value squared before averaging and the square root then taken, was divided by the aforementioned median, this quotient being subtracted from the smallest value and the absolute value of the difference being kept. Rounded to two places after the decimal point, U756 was 4.21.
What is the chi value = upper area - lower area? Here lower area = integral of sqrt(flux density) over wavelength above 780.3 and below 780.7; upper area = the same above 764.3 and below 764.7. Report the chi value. 0.04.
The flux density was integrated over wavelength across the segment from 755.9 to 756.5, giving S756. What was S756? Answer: 3.3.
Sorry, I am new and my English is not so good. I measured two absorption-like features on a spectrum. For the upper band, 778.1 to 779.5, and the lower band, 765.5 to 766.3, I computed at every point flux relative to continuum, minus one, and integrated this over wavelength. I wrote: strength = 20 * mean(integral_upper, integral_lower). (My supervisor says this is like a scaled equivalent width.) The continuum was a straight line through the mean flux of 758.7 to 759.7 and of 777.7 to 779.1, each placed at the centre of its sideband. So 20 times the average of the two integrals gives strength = -0.58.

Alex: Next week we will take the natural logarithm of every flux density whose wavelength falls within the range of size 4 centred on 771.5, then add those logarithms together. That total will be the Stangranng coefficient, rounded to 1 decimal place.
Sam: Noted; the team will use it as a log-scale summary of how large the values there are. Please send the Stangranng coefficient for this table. 33.9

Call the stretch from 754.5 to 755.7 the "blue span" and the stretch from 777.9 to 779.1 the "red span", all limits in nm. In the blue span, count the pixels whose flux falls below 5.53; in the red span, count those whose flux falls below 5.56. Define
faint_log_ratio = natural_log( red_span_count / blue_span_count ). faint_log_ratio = 0.0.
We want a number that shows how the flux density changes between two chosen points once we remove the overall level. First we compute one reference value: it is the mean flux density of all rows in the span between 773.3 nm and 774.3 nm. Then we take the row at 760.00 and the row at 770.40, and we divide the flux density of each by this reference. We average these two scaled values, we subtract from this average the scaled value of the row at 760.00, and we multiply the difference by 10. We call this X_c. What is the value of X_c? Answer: -0.73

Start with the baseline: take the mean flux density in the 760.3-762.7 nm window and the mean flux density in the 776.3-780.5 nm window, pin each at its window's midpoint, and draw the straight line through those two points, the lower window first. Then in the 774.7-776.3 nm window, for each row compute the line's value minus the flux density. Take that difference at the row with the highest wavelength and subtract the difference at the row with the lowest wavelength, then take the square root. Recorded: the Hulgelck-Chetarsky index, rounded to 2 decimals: 0.90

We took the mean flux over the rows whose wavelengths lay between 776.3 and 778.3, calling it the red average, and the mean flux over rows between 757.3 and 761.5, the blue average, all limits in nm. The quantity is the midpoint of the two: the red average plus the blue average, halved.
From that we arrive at 5.63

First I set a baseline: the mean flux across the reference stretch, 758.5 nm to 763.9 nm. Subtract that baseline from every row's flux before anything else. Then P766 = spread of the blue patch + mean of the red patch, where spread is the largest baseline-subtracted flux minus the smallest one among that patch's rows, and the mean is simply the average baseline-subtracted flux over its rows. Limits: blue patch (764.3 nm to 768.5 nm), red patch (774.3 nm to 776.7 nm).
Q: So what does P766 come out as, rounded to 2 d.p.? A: 1.77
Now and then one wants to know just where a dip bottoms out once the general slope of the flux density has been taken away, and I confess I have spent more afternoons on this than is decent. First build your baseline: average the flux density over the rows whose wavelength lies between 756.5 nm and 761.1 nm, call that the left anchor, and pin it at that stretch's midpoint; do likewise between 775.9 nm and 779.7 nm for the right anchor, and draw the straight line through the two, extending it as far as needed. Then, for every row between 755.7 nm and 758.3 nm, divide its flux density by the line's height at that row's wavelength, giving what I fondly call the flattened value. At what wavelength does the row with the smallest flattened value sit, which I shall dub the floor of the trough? 756.20 nm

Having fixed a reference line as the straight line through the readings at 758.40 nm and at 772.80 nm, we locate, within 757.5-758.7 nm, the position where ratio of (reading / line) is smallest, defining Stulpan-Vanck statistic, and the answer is 758.40 nm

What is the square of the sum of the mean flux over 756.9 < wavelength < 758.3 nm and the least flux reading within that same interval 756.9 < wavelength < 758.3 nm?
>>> 127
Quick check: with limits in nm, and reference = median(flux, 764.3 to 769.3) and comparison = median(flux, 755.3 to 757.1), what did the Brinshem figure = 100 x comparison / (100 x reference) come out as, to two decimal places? 1.01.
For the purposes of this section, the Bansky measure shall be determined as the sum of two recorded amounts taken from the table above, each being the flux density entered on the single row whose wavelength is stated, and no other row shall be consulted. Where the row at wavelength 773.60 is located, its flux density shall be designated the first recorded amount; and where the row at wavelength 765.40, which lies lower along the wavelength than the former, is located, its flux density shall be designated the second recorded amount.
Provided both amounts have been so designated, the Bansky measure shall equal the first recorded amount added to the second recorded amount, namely 11.0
